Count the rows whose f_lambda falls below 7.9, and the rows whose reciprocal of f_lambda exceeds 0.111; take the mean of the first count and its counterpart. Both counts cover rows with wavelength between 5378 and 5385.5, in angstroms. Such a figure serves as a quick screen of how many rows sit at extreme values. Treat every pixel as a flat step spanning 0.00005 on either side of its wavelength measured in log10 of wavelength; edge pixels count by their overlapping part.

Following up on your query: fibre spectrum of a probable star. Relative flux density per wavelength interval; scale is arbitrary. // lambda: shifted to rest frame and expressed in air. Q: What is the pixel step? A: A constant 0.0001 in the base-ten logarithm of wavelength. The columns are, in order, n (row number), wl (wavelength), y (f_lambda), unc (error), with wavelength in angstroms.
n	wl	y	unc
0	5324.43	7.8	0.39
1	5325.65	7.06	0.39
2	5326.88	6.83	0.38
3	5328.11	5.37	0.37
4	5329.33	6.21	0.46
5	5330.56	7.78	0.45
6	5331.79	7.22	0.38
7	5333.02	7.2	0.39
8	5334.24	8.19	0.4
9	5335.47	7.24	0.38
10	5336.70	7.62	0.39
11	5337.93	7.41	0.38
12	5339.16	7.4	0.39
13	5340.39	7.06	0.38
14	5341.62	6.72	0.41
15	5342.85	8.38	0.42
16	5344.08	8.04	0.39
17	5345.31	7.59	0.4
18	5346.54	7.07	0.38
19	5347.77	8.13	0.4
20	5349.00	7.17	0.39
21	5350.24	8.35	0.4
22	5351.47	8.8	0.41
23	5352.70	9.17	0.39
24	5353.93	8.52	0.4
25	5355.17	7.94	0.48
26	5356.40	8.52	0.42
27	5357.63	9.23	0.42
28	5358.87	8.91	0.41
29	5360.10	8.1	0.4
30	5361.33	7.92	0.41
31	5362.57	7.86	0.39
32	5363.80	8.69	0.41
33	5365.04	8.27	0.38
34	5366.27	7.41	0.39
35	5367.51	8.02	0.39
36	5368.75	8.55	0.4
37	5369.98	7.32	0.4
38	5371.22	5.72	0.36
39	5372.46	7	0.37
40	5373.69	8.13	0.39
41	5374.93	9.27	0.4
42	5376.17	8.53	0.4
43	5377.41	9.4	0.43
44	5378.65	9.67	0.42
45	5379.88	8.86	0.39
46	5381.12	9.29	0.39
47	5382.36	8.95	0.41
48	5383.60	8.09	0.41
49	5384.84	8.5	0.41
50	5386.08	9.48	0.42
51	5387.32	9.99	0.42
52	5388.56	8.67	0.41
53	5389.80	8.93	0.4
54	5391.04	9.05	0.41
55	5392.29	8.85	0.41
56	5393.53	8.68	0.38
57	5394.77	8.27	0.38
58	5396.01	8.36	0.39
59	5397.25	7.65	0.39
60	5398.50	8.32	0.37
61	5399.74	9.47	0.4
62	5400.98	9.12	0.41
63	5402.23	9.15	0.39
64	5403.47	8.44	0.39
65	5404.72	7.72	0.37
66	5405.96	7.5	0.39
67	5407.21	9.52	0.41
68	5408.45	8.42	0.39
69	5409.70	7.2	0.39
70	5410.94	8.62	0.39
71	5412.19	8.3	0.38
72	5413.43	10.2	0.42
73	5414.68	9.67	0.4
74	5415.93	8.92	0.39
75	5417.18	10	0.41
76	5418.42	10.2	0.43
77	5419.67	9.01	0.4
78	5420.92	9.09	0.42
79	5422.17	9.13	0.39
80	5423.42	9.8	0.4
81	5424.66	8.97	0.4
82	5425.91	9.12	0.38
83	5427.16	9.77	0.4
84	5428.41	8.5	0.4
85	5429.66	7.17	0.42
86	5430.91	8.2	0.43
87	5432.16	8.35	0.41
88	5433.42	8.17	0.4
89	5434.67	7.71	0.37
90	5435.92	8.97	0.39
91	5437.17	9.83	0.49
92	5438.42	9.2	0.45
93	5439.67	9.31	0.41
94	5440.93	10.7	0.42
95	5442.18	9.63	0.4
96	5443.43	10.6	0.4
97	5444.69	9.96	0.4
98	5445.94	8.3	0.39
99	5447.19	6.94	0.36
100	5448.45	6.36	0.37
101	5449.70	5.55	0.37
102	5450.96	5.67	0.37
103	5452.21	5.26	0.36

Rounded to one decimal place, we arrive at 2.0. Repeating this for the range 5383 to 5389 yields 1.5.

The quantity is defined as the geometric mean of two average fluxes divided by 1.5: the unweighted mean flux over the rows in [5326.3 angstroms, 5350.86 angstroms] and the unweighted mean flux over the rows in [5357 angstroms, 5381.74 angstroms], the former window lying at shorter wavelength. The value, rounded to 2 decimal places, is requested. 5.21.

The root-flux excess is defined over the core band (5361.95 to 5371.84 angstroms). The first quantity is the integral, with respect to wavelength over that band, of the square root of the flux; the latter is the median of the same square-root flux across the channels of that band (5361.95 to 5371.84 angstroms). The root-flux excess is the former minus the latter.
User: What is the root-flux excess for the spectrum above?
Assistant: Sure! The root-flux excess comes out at 24.6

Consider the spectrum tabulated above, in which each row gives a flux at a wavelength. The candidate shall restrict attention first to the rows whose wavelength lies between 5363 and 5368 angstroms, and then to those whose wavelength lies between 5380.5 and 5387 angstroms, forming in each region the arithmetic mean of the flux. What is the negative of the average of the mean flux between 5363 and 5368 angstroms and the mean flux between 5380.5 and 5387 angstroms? -8.5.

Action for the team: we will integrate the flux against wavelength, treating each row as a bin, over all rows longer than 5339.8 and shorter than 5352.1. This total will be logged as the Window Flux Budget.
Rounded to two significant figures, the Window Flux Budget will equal 95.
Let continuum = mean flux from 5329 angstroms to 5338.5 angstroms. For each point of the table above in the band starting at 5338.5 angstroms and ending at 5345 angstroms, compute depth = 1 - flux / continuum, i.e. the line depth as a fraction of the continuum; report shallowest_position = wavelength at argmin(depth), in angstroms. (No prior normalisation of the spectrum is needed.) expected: 5342.85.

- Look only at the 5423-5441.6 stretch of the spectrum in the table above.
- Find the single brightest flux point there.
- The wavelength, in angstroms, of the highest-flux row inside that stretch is 5440.93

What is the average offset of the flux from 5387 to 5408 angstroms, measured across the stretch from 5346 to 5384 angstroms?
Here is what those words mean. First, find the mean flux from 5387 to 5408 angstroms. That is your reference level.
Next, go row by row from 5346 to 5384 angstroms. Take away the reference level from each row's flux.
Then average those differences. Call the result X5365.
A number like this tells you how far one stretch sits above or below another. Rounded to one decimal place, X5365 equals -0.4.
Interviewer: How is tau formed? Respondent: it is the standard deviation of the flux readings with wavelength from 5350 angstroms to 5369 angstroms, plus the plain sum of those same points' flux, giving 135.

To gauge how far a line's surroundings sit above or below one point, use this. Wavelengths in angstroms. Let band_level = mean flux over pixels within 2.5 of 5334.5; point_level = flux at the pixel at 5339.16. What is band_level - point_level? 0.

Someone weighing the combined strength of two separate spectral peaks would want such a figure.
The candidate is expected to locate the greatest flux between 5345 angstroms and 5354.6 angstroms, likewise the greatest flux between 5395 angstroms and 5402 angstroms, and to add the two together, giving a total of 18.6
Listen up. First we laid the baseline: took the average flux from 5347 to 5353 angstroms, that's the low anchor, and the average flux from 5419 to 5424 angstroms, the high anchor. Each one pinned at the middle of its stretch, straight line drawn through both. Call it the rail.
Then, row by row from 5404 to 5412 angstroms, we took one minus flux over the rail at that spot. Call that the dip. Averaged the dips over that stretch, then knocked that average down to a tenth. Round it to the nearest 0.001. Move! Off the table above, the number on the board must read 0.010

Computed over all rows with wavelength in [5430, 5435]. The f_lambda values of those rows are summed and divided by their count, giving 8.1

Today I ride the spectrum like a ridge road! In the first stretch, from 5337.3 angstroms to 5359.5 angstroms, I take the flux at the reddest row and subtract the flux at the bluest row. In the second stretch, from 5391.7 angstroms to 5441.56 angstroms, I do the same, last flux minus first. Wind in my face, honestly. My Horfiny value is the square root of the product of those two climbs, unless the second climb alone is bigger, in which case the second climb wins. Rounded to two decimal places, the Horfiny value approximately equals 1.85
